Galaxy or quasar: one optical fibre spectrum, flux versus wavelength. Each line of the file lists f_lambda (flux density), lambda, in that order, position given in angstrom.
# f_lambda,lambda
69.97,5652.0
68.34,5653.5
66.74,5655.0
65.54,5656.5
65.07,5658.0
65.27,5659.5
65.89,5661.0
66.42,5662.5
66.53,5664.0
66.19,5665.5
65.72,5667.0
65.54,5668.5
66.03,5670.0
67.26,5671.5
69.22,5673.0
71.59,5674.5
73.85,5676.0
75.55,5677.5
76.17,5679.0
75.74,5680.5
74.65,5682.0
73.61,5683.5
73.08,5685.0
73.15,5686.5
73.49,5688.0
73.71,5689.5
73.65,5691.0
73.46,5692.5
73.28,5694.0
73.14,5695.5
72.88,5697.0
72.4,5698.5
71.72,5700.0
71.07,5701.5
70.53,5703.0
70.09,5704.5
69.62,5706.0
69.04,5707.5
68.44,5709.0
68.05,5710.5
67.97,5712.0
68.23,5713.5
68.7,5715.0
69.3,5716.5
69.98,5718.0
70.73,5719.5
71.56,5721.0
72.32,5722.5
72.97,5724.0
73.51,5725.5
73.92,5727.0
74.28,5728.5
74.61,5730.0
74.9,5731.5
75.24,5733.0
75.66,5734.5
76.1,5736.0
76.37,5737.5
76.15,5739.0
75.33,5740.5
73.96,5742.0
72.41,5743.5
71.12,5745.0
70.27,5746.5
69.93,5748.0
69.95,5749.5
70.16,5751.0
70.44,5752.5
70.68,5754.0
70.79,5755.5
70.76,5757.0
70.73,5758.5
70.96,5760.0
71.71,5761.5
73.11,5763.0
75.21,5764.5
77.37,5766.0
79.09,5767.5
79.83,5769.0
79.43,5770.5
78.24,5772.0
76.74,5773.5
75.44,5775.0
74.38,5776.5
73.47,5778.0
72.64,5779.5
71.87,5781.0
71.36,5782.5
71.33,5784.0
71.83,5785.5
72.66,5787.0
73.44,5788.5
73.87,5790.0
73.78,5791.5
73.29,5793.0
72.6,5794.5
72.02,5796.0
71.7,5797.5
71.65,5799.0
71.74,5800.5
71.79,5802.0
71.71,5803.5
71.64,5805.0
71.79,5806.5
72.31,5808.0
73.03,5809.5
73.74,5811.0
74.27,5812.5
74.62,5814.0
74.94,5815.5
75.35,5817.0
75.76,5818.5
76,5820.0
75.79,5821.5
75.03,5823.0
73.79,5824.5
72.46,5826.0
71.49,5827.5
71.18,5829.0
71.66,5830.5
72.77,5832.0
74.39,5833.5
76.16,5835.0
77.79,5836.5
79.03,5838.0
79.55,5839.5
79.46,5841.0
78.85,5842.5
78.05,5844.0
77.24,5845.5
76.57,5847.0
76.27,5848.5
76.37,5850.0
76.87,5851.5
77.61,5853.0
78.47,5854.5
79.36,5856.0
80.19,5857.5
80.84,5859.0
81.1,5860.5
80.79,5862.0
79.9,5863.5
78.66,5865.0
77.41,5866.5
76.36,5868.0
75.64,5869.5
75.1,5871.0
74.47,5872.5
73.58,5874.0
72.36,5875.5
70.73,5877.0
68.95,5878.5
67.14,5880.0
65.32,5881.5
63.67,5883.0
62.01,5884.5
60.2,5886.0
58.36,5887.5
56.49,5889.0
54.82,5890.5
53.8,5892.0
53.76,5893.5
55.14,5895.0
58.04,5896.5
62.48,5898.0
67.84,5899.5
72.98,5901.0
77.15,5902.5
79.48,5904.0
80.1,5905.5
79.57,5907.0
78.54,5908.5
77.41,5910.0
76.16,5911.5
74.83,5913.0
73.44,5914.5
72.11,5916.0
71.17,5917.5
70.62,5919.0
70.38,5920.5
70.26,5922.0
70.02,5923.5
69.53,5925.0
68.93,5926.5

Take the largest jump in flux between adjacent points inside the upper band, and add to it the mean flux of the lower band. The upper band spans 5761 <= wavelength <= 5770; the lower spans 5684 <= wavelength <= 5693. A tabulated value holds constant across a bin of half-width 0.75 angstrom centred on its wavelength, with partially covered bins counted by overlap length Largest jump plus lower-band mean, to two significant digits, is 76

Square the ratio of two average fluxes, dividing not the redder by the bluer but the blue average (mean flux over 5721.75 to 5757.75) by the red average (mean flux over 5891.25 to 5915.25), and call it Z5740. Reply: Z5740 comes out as 1.09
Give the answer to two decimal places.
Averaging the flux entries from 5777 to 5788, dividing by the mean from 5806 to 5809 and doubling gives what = 2.00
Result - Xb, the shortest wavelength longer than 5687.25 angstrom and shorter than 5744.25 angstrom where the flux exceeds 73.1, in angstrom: 5688.0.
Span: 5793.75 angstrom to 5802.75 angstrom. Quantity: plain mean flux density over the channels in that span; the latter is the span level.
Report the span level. 71.9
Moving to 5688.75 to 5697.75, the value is 73.4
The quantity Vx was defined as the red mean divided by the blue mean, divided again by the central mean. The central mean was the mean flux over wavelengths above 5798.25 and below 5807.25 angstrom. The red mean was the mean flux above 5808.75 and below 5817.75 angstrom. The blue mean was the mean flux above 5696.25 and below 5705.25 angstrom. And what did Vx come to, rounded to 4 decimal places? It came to 0.0145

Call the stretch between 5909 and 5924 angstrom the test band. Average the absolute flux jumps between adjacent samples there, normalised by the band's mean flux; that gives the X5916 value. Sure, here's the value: 0.011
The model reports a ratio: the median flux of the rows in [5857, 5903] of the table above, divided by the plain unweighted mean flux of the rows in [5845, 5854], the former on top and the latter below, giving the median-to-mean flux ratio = 0.92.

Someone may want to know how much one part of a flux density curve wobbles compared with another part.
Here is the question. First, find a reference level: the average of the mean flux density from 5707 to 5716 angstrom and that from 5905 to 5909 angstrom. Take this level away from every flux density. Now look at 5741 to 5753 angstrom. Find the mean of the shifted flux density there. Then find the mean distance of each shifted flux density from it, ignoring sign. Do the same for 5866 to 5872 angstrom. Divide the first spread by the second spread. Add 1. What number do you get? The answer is 2.5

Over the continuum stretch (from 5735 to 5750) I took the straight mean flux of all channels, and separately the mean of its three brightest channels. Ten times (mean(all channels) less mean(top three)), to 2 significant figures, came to -30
